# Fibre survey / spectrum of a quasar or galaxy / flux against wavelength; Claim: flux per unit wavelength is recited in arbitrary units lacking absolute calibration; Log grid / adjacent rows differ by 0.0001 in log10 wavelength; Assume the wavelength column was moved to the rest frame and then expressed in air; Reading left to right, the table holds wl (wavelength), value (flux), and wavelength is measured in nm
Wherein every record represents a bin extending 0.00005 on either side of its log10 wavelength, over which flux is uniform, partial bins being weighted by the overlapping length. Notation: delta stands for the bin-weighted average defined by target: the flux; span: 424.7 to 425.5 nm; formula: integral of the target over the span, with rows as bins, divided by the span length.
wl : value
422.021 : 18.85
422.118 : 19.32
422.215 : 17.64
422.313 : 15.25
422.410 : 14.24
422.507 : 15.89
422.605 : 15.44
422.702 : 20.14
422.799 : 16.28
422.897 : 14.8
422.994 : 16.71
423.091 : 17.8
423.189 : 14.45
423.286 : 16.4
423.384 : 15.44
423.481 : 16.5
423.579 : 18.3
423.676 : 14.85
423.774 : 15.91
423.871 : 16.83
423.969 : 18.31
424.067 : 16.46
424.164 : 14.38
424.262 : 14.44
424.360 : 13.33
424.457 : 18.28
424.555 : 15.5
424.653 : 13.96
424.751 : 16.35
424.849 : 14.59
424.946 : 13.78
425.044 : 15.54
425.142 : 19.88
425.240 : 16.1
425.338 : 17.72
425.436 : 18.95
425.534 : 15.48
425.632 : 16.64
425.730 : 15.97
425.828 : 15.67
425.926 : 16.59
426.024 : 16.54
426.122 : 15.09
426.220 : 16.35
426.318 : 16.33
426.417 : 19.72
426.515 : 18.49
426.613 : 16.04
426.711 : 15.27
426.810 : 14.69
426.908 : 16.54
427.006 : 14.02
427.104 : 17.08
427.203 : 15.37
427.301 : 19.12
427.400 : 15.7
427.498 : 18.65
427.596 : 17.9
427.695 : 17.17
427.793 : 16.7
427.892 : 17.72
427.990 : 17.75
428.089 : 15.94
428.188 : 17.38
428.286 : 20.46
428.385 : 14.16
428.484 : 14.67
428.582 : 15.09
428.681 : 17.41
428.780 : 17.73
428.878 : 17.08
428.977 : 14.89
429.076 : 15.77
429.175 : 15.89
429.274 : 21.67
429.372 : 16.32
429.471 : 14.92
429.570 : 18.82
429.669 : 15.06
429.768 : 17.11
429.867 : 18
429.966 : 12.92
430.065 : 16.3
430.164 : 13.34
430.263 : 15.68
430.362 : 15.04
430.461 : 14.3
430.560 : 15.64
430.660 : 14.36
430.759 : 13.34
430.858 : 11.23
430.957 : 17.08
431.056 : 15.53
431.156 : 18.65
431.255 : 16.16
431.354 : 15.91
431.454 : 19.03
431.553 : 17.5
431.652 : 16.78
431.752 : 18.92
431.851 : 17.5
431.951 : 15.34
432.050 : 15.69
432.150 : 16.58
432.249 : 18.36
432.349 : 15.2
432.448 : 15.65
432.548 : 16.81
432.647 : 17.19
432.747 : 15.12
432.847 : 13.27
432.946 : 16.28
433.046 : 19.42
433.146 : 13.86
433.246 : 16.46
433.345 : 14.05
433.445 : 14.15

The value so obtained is 16.6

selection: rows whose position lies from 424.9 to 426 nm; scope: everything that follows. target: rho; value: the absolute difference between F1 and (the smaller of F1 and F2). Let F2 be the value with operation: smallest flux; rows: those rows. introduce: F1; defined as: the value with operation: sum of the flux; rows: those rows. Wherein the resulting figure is 169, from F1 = 182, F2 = 13.78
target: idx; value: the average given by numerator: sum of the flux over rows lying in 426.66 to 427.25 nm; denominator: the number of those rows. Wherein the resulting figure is 15.5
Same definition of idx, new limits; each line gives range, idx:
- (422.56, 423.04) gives 16.7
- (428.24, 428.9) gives 16.7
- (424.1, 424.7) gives 15.0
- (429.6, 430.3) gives 15.5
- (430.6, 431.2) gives 15.0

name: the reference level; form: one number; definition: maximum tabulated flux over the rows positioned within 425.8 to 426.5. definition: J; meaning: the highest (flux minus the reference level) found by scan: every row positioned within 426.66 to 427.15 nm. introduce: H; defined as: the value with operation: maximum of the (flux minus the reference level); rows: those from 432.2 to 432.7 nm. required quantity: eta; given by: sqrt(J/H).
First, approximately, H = -1.4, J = -2.6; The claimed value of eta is 1.39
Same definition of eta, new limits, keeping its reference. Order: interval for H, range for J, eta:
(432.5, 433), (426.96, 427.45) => 0.49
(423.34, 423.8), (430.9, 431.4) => 0.87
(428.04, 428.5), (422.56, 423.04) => 0.75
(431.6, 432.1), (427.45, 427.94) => 1.16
